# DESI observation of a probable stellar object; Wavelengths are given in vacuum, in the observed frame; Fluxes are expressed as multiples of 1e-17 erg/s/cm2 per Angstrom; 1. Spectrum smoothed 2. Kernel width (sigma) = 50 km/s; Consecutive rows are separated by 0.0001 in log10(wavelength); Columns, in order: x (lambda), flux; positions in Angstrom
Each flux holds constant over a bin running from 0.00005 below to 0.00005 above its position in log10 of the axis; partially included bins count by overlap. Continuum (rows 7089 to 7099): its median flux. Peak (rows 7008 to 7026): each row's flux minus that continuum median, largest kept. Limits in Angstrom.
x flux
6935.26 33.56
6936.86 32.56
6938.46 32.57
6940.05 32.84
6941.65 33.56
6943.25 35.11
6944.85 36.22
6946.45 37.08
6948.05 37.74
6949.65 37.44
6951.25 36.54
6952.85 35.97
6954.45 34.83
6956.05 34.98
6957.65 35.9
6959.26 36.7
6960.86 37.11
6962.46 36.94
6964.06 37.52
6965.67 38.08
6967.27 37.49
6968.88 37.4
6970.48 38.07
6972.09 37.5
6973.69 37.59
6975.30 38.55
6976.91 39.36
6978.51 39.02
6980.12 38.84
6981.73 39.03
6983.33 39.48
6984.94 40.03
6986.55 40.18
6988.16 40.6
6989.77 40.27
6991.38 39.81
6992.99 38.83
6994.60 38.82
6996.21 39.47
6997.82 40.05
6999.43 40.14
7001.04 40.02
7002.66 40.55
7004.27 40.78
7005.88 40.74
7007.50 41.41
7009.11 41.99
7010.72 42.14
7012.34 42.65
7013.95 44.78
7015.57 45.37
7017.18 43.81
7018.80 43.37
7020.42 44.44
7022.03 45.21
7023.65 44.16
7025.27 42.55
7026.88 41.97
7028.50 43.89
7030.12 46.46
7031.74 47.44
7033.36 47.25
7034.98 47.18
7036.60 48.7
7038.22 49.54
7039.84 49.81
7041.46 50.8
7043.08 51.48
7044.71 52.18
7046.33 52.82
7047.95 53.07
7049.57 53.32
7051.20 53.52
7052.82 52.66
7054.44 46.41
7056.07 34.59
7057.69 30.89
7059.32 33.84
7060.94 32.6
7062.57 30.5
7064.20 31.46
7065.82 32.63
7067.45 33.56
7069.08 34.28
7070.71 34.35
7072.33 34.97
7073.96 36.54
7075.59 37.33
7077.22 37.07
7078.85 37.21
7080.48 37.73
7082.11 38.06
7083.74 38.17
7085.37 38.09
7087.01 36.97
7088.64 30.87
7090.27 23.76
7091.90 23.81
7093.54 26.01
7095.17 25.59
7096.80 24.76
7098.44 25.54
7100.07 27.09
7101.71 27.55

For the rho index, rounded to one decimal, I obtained 20.2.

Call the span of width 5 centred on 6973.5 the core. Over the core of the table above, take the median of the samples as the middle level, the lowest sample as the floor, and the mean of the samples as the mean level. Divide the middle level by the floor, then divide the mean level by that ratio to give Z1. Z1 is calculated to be 37.8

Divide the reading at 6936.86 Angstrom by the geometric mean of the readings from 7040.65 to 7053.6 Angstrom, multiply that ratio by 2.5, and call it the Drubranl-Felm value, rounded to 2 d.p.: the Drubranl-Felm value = 1.55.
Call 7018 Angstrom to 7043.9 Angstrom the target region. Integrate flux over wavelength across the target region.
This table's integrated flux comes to 1205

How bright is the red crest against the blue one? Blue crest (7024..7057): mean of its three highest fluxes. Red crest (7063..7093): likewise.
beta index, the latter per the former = 0.71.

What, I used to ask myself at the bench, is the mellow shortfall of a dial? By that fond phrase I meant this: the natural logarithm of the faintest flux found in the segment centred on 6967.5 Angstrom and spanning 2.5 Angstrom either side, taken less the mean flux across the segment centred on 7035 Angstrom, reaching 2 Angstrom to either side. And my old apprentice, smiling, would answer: -44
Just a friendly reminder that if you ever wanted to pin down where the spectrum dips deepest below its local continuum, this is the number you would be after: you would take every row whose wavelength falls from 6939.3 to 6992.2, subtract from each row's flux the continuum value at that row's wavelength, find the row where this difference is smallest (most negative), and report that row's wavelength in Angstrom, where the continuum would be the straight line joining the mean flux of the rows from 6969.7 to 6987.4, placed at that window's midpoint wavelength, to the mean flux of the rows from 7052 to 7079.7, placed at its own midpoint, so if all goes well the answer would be 6940.05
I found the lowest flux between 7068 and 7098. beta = 23.76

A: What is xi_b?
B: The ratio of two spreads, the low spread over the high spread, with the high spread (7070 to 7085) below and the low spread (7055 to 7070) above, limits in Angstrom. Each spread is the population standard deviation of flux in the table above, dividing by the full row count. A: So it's 1.1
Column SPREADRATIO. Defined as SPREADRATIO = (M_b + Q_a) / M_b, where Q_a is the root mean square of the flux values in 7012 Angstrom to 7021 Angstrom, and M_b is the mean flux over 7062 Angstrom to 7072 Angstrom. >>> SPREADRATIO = 2.34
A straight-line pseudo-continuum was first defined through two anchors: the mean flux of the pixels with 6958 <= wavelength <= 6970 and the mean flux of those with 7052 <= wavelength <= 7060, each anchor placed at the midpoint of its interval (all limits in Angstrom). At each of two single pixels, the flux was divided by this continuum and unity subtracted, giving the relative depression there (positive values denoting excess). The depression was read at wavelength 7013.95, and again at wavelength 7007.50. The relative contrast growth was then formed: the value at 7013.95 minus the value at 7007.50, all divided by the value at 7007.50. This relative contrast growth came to 1.1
